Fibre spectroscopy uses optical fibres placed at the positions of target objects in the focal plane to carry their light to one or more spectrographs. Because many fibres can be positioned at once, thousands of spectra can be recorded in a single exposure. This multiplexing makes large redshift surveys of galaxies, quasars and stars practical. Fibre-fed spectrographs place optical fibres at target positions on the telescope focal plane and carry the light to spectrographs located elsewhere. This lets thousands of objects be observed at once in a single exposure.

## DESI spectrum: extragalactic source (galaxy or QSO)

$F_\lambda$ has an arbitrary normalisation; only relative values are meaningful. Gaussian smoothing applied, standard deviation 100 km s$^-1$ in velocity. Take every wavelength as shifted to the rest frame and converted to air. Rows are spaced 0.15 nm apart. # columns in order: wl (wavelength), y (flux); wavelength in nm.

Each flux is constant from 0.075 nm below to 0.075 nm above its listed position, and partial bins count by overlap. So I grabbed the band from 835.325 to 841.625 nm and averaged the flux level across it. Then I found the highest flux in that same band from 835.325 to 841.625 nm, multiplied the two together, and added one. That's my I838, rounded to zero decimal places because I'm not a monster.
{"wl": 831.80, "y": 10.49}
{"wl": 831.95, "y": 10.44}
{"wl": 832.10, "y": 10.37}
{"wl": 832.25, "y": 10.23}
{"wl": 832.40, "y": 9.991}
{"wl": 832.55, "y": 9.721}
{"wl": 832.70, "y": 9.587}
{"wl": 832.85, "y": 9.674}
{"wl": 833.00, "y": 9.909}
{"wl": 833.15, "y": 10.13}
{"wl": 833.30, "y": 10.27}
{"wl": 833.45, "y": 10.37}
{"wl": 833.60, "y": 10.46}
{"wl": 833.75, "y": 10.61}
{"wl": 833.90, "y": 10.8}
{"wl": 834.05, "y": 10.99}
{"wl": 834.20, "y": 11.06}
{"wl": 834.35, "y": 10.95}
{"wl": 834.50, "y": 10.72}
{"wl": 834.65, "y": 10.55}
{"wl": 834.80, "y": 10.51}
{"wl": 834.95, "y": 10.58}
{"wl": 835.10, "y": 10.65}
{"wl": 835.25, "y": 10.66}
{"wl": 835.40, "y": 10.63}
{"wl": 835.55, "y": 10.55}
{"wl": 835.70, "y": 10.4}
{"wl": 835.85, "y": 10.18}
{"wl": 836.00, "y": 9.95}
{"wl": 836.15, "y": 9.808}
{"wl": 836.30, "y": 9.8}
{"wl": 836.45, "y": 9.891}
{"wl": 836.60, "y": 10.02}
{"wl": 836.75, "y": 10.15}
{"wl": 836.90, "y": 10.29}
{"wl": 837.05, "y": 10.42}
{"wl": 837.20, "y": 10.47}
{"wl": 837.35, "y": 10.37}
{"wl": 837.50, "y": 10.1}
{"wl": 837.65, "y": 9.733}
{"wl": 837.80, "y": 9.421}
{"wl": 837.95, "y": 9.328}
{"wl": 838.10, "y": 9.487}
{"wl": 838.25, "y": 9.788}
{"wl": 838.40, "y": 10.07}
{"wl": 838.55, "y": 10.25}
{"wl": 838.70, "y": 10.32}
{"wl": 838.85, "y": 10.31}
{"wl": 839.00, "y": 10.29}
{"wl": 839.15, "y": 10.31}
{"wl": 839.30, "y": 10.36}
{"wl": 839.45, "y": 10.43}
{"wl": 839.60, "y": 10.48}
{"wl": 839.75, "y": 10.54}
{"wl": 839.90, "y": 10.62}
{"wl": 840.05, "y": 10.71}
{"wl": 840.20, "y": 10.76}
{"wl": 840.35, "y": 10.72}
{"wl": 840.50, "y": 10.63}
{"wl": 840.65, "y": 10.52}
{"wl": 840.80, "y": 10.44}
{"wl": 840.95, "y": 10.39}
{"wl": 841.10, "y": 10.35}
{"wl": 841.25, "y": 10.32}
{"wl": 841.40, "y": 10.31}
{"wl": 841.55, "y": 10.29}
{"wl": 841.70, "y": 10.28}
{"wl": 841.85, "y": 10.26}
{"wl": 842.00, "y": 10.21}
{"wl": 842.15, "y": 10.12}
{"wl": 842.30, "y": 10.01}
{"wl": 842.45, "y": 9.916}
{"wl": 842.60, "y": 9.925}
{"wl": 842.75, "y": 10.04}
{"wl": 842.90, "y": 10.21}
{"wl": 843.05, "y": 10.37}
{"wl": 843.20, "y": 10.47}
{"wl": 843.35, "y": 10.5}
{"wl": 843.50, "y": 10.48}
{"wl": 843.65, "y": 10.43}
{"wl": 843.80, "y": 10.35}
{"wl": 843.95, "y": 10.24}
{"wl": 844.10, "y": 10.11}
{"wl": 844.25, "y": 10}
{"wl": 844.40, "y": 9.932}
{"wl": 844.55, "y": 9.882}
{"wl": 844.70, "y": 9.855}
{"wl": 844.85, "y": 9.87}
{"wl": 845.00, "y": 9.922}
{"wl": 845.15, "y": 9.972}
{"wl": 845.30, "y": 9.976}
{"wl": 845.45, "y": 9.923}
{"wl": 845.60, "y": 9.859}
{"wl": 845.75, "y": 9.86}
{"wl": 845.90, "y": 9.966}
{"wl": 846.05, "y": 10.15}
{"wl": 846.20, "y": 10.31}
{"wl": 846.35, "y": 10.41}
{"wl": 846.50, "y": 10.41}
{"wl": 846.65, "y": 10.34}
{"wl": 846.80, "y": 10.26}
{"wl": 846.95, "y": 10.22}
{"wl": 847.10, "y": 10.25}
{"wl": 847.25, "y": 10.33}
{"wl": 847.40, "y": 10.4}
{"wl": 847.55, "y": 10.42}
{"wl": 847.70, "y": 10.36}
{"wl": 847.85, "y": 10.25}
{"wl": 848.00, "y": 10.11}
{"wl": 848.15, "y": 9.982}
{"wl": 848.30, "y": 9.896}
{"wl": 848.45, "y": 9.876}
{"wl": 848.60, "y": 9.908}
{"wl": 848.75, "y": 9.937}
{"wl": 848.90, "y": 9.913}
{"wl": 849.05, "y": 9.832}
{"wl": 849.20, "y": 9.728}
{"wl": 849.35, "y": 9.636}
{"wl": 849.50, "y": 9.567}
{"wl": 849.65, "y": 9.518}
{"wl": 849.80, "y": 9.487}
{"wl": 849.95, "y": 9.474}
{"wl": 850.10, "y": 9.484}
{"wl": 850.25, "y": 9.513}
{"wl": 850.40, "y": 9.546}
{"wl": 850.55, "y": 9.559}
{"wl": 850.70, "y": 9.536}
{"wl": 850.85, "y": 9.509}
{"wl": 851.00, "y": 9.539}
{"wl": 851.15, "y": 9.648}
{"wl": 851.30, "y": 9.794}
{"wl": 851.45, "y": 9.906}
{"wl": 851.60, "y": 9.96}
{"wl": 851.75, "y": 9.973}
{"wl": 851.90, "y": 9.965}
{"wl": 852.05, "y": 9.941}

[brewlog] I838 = 111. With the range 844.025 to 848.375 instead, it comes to 106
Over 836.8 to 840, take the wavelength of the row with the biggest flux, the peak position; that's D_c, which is 839.90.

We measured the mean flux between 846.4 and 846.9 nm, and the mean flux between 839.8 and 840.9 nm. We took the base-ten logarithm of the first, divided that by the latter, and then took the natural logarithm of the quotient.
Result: -2.35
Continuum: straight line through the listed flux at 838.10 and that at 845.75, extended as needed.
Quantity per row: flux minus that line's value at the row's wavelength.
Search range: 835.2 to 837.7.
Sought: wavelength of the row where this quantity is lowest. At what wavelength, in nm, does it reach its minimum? 837.65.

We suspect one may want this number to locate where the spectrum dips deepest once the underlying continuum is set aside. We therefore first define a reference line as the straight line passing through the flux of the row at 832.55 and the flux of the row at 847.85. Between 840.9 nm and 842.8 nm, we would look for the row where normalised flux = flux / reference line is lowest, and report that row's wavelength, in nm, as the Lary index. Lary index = 842.45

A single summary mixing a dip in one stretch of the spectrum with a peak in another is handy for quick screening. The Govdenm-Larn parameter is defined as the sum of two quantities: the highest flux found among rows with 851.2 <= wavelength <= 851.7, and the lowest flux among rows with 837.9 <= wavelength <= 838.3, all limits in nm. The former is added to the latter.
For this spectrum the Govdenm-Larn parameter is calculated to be 19.3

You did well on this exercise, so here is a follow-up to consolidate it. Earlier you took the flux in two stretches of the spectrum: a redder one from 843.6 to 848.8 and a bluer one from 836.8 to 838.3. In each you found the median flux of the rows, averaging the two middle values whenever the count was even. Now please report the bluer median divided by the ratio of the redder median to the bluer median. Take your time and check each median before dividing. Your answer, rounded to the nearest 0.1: 9.8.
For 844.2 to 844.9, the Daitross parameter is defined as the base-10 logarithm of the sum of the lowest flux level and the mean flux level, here 1.30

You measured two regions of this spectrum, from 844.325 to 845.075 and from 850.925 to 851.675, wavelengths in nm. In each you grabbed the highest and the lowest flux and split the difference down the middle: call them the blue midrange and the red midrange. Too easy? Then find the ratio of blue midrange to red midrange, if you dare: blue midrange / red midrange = 1.015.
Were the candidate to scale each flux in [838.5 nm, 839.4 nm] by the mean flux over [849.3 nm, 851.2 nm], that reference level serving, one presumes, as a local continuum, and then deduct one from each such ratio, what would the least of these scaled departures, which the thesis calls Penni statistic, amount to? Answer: 0.07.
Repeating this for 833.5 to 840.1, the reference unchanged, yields -0.02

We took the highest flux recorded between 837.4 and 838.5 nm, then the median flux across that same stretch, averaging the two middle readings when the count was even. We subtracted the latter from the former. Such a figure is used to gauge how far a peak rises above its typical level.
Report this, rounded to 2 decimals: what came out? 0.37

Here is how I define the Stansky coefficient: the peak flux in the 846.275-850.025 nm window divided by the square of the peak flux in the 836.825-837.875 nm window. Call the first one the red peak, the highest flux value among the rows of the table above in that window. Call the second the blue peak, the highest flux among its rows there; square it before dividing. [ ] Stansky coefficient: 0.095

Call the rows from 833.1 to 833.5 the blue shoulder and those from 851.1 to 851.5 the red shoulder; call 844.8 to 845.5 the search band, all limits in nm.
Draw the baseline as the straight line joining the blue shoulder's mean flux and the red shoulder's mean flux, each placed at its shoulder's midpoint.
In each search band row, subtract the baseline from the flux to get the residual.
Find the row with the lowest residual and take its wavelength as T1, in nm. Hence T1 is 844.85 nm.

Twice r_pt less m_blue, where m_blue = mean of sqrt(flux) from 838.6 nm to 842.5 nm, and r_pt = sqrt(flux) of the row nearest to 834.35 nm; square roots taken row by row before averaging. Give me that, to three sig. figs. 3.40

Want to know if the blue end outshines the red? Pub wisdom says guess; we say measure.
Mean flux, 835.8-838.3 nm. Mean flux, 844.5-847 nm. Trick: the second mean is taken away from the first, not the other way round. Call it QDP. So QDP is -0.12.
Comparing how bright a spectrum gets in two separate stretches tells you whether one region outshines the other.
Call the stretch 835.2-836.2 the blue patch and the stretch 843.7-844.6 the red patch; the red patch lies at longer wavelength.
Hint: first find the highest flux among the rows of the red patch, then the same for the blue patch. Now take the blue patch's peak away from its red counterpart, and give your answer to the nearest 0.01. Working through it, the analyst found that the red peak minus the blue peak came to -0.31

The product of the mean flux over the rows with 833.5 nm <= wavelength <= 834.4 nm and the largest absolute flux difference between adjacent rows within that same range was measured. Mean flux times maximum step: 2.1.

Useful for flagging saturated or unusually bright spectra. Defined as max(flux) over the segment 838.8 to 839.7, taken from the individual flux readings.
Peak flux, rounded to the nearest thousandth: 10.480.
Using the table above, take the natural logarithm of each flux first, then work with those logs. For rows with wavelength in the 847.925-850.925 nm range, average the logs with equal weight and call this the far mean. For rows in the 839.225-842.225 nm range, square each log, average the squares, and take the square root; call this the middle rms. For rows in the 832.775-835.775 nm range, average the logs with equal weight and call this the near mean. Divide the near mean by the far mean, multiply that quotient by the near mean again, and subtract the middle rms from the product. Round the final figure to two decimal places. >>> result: 0.09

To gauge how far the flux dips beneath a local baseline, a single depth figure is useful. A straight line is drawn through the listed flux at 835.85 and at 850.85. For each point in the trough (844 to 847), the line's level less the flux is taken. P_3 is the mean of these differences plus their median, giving -0.53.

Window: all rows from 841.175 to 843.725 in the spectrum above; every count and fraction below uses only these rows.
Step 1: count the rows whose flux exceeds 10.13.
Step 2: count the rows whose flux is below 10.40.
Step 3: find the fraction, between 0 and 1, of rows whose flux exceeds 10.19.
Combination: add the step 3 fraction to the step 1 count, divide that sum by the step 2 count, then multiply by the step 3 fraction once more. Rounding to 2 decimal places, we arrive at 0.69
